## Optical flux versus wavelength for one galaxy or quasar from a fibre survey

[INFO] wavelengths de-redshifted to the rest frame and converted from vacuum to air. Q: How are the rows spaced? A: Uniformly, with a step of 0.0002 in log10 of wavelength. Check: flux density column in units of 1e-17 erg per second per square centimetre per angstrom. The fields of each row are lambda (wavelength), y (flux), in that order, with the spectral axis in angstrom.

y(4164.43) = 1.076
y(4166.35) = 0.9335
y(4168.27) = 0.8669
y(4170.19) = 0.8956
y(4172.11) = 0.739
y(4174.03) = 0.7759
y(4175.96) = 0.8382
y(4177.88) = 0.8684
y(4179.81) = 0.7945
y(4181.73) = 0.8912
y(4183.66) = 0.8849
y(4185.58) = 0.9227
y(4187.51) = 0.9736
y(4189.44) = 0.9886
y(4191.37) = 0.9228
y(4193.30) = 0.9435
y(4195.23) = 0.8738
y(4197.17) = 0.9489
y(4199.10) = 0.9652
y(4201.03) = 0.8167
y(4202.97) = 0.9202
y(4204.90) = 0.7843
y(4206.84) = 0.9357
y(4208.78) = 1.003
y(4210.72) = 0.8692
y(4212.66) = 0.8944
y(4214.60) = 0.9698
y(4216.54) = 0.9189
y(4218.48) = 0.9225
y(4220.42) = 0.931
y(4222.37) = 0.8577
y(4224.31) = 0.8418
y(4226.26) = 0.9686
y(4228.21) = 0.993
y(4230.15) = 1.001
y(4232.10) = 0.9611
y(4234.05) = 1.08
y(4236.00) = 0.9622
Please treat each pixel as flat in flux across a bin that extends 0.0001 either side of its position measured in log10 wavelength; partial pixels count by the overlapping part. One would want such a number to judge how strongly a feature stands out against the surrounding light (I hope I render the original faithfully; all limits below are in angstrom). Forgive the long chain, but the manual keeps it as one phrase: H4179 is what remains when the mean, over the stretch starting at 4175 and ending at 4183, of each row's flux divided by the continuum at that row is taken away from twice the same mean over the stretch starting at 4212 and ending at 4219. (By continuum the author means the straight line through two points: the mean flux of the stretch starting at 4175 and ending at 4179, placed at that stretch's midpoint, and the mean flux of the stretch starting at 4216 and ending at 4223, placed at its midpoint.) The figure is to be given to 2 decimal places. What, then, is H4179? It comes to 1.06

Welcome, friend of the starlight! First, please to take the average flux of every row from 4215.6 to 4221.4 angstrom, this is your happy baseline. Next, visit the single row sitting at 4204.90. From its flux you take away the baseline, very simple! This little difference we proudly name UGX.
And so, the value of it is -0.14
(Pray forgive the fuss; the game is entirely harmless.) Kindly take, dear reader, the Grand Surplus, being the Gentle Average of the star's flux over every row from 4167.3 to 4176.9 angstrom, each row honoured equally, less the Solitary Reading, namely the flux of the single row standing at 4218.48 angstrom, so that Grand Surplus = -0.10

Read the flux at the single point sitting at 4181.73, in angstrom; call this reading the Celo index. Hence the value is 0.8912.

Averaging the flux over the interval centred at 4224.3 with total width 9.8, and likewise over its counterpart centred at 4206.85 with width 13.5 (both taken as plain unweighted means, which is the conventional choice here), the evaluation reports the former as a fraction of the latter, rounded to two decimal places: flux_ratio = 1.03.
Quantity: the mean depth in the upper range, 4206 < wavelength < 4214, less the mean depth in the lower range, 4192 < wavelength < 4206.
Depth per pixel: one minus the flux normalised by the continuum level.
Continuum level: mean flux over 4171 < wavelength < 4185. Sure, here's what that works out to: -0.04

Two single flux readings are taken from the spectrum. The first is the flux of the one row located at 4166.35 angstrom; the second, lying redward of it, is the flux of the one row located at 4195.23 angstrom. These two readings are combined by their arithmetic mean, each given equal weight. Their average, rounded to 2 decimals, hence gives 0.90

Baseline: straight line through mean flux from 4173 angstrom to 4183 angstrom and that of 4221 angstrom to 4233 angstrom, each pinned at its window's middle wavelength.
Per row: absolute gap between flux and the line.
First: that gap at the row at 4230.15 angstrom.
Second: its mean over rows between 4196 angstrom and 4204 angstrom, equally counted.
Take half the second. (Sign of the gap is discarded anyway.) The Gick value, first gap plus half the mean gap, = 0.090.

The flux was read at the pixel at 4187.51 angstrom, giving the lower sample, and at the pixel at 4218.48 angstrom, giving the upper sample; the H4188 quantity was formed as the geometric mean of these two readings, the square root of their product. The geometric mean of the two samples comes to 0.95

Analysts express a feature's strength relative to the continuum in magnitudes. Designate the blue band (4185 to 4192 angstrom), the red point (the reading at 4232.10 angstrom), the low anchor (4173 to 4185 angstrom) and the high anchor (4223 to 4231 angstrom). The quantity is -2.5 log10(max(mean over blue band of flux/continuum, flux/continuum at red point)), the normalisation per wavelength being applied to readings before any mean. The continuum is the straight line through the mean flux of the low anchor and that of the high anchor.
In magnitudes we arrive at -0.11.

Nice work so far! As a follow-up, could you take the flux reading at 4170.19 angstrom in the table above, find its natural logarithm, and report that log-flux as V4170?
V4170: -0.11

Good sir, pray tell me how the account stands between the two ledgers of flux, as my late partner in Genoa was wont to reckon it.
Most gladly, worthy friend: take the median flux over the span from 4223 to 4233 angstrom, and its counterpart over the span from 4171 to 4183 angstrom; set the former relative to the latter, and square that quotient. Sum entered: 1.41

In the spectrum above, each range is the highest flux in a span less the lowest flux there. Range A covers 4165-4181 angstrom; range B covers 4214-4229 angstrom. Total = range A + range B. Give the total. 0.35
